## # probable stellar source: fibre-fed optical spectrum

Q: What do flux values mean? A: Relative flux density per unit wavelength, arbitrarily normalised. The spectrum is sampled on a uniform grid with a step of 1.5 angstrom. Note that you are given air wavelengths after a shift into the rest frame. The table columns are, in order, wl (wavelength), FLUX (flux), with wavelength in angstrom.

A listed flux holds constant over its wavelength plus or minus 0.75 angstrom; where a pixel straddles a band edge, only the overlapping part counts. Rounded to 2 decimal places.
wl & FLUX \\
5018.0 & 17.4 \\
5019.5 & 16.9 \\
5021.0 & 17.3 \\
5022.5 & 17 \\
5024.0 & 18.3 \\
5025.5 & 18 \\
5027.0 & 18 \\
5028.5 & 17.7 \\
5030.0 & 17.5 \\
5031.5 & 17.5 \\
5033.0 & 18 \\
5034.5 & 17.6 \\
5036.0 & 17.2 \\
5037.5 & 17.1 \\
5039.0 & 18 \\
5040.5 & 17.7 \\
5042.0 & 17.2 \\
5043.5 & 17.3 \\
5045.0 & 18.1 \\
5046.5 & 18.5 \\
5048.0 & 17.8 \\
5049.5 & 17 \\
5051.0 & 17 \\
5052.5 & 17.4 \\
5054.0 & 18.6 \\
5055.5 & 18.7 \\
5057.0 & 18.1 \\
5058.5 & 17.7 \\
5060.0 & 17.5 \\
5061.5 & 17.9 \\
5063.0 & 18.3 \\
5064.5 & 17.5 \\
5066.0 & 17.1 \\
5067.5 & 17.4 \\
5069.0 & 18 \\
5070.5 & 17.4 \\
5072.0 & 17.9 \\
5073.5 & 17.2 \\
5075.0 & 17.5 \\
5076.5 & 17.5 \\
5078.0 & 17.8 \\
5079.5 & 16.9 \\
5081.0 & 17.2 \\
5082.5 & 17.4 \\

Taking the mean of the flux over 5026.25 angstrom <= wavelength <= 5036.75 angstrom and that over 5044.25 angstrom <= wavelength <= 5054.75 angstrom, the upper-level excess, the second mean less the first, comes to 0.13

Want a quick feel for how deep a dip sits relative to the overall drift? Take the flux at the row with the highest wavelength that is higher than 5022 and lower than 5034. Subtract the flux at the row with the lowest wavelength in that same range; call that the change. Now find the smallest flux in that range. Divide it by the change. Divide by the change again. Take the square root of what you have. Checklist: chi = 4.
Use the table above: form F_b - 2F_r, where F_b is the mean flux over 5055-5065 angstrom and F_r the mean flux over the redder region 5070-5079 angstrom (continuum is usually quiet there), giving -17.1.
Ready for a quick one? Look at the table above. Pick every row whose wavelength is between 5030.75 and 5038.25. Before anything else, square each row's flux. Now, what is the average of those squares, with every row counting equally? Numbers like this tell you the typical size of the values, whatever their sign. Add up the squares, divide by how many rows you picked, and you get 306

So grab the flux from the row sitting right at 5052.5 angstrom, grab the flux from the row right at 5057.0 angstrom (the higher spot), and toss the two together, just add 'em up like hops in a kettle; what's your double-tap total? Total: 35.5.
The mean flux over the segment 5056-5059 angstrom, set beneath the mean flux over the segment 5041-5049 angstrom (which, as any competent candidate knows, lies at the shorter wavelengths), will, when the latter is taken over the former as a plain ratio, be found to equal 0.99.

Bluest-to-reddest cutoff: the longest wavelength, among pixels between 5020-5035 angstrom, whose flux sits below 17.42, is 5022.5 angstrom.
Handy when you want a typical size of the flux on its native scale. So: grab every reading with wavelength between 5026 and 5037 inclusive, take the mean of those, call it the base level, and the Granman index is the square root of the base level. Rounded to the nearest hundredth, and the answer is 4.20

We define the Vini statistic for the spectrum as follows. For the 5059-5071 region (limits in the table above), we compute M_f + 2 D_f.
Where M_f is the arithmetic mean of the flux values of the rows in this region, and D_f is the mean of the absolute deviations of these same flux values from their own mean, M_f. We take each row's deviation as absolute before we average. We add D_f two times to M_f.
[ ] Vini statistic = 18.3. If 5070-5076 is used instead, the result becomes 17.9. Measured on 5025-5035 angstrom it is 18.2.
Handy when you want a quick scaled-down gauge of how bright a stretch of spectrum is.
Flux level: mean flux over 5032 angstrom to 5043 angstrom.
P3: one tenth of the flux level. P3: 1.75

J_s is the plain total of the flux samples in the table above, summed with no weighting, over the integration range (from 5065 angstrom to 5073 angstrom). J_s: 88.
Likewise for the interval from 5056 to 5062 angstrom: 71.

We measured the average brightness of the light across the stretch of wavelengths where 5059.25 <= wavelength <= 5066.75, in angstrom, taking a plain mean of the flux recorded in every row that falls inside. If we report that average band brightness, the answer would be 17.7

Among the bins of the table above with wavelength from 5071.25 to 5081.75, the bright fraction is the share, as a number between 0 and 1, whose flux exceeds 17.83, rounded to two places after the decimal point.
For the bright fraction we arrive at 0.14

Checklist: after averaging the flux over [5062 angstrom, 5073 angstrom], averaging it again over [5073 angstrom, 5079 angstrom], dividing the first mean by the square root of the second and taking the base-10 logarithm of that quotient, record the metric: 0.625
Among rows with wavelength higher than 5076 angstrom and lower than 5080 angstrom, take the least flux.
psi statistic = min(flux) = 16.9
